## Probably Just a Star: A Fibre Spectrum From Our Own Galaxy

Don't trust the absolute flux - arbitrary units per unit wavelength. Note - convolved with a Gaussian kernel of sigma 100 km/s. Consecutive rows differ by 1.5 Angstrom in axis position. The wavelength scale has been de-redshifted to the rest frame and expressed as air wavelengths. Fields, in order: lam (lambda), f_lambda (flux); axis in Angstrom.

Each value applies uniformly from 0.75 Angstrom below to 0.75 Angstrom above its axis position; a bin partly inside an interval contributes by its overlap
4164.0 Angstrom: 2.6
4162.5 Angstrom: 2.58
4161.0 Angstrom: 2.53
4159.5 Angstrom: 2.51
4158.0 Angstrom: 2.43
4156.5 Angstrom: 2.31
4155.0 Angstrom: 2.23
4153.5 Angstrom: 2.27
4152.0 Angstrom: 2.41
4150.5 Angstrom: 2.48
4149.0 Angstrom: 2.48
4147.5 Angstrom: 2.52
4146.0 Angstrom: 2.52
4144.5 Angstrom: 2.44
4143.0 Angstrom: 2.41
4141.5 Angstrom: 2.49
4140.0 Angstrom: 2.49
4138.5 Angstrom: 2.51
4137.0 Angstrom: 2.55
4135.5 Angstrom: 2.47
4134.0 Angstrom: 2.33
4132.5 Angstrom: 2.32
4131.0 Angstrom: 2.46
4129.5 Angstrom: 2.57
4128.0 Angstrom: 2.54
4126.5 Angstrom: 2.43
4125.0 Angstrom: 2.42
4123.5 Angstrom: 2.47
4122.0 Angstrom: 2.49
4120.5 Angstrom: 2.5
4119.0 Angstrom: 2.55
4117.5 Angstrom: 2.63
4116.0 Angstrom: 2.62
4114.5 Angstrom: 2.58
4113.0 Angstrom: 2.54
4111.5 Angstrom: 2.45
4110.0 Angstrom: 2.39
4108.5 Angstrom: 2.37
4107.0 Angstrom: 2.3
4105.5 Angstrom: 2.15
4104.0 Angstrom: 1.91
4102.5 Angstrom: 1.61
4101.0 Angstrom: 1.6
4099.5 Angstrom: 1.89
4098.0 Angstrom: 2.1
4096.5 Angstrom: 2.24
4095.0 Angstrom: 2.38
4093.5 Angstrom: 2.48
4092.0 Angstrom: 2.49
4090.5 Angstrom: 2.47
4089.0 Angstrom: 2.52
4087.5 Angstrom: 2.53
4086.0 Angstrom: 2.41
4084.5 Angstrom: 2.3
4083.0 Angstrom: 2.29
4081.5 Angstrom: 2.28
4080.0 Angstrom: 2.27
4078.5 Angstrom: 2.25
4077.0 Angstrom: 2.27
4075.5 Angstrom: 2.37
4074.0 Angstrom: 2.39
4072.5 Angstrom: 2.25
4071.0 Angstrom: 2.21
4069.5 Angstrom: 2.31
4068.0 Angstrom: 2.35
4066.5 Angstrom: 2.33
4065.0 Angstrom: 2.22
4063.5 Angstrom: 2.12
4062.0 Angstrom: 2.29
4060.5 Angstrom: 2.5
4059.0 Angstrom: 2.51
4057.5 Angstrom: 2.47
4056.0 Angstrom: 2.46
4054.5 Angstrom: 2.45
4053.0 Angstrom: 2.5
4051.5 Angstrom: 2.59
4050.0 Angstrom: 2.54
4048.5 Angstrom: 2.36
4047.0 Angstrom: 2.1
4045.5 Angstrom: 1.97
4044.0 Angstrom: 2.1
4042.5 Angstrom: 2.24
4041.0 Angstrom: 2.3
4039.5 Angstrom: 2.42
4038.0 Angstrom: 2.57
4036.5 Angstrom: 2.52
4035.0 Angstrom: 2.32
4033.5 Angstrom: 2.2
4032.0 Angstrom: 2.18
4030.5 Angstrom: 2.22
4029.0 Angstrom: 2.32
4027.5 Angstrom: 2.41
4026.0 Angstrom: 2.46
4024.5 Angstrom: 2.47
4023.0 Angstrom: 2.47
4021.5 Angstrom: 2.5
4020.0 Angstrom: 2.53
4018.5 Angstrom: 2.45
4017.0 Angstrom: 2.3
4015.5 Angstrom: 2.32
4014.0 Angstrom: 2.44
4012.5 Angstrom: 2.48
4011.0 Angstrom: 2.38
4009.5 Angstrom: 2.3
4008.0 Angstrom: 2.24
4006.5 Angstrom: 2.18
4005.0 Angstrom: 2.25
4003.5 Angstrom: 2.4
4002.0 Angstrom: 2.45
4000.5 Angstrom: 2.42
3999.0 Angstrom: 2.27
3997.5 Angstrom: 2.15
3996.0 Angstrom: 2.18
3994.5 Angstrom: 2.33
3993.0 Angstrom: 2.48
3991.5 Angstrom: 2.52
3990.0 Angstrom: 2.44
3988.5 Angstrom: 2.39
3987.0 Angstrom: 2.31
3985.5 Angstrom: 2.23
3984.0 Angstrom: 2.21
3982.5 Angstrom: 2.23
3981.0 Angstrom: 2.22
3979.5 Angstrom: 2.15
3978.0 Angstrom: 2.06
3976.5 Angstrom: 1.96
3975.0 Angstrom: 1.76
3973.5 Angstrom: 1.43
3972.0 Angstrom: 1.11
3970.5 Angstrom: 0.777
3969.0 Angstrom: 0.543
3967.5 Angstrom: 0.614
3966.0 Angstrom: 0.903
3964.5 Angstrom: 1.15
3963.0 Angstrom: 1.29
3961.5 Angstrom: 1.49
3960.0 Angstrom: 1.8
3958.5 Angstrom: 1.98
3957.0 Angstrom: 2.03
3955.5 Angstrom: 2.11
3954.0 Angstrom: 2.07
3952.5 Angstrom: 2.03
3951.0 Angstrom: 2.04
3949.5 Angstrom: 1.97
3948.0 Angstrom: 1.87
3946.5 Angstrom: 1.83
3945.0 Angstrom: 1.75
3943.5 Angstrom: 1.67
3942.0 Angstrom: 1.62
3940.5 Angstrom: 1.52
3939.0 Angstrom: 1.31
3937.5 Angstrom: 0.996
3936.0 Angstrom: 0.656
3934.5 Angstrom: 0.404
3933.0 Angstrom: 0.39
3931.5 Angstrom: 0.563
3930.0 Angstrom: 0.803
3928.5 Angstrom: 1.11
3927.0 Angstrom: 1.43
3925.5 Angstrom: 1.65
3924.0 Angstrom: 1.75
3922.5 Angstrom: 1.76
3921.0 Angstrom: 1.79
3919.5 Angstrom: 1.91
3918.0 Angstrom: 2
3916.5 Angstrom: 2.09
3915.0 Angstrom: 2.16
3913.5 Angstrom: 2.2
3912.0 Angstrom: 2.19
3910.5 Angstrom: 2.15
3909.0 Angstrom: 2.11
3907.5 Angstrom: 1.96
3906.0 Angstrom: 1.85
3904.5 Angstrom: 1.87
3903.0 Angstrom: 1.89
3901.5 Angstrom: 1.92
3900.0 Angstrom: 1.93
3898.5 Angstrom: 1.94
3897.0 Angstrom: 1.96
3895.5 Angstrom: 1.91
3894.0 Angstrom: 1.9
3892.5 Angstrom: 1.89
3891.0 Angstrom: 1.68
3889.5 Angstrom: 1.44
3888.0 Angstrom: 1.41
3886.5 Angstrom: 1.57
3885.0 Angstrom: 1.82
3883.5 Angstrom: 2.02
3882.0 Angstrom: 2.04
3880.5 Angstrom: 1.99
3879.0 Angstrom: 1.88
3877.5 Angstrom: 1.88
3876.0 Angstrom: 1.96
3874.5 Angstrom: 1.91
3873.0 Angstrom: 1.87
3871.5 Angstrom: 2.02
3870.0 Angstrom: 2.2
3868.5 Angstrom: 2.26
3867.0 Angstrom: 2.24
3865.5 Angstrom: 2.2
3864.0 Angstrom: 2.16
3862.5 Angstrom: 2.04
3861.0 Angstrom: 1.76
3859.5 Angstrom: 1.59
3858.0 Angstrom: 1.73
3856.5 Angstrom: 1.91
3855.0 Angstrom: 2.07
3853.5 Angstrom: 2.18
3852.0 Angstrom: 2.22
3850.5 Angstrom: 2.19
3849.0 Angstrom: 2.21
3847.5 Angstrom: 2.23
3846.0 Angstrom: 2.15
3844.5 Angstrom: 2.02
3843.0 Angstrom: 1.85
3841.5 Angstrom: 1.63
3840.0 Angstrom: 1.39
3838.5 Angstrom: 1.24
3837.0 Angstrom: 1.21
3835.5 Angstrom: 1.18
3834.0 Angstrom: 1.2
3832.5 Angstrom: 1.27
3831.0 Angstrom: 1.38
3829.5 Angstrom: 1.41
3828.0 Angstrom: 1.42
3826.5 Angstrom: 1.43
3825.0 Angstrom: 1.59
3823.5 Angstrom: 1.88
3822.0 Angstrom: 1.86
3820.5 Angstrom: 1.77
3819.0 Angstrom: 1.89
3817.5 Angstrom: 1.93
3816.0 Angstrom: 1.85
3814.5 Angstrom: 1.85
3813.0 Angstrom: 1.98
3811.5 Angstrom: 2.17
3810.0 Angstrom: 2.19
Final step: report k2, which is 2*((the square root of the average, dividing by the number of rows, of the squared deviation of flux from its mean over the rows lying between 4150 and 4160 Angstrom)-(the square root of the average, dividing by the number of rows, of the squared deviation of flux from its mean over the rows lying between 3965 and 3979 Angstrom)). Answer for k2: -0.90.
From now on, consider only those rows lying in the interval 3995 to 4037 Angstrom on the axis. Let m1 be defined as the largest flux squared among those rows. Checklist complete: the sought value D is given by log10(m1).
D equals 0.81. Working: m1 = 6.4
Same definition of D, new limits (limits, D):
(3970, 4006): 0.80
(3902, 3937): 0.68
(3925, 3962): 0.65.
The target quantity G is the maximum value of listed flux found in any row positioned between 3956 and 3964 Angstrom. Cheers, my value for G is 2.03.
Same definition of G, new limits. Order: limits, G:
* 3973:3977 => 1.96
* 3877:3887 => 2.04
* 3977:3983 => 2.23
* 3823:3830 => 1.88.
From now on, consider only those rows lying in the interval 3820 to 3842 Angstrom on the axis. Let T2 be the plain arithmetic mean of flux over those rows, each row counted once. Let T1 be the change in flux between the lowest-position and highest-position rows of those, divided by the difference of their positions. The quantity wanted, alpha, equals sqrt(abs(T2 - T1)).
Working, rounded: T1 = -0.007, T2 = 1.5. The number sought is 1.21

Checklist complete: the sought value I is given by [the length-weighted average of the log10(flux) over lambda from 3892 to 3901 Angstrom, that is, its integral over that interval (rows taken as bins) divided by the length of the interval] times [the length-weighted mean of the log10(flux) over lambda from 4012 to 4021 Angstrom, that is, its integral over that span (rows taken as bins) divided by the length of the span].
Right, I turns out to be 0.109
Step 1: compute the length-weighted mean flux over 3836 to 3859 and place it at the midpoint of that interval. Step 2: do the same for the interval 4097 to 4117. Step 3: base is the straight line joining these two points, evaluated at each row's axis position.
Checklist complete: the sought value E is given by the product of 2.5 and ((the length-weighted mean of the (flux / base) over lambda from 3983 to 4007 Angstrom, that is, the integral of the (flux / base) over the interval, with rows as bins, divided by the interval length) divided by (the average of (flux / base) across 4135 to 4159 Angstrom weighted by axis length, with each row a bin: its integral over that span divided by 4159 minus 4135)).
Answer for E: 2.61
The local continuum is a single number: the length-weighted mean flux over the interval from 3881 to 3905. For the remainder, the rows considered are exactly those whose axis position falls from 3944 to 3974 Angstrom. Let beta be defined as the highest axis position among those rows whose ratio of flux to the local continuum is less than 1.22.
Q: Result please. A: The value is 3973.5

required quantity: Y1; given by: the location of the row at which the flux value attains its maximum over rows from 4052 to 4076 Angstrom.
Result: 4059.0 Angstrom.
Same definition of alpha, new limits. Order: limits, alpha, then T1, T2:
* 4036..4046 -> 1.54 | -0.061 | 2.3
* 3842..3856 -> 1.45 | 0.018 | 2.1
